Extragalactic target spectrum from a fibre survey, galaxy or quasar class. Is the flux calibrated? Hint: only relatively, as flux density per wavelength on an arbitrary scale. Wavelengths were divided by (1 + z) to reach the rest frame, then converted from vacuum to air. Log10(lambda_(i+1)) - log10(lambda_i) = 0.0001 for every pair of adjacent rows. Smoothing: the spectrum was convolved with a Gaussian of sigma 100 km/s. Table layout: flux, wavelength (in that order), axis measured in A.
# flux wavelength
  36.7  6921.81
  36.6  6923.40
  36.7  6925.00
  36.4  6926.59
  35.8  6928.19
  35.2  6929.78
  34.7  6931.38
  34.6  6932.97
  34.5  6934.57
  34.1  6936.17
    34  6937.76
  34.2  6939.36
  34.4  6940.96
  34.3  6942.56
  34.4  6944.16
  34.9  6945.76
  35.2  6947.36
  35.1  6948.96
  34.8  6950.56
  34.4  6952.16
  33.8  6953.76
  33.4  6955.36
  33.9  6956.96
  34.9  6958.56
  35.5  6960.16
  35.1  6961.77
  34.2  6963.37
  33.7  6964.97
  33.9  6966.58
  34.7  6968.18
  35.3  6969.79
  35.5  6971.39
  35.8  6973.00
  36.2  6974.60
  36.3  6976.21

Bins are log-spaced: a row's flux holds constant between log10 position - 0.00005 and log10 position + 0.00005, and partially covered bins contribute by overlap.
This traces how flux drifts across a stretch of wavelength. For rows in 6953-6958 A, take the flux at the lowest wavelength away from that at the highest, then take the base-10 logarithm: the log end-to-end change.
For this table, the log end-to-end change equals -1.0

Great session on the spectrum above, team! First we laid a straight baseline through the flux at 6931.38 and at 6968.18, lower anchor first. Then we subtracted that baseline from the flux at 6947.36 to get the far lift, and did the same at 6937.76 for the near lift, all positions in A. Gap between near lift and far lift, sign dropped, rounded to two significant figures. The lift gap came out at 1.2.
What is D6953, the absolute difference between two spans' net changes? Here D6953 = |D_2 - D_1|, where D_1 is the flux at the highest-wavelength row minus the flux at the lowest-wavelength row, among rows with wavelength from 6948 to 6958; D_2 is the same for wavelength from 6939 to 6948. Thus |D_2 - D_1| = 2.2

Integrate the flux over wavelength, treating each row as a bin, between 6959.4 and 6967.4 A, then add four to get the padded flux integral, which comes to 280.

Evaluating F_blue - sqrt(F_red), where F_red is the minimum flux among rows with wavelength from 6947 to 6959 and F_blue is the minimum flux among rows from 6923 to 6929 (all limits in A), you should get 30.0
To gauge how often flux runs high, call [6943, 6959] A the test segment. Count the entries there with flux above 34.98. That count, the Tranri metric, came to 2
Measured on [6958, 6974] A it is 5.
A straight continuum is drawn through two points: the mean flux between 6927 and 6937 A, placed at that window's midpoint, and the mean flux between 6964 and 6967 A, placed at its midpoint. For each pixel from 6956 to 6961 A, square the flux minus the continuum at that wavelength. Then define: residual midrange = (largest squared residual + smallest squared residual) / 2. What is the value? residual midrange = 1.2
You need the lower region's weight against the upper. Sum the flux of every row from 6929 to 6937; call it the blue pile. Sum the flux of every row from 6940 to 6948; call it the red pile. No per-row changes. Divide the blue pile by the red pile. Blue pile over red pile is 1.00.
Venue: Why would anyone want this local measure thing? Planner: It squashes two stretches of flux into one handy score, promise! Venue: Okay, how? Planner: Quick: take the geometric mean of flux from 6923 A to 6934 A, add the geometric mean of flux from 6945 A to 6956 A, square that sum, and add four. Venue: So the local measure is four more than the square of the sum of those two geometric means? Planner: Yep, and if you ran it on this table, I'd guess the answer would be 4934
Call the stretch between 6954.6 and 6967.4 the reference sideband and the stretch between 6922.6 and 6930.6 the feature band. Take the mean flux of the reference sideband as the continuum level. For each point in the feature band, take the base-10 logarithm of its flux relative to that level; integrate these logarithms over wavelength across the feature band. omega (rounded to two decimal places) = 0.18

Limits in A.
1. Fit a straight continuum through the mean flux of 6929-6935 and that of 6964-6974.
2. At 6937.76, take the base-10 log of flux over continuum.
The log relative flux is -0.010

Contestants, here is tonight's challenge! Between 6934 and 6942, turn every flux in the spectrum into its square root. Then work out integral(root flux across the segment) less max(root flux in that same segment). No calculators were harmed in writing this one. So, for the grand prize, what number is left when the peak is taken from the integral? 41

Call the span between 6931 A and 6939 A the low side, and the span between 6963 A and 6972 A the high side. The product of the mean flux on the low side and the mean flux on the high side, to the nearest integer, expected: 1188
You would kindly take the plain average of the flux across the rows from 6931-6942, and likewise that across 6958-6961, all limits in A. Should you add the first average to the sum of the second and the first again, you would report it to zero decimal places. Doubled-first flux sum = 104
